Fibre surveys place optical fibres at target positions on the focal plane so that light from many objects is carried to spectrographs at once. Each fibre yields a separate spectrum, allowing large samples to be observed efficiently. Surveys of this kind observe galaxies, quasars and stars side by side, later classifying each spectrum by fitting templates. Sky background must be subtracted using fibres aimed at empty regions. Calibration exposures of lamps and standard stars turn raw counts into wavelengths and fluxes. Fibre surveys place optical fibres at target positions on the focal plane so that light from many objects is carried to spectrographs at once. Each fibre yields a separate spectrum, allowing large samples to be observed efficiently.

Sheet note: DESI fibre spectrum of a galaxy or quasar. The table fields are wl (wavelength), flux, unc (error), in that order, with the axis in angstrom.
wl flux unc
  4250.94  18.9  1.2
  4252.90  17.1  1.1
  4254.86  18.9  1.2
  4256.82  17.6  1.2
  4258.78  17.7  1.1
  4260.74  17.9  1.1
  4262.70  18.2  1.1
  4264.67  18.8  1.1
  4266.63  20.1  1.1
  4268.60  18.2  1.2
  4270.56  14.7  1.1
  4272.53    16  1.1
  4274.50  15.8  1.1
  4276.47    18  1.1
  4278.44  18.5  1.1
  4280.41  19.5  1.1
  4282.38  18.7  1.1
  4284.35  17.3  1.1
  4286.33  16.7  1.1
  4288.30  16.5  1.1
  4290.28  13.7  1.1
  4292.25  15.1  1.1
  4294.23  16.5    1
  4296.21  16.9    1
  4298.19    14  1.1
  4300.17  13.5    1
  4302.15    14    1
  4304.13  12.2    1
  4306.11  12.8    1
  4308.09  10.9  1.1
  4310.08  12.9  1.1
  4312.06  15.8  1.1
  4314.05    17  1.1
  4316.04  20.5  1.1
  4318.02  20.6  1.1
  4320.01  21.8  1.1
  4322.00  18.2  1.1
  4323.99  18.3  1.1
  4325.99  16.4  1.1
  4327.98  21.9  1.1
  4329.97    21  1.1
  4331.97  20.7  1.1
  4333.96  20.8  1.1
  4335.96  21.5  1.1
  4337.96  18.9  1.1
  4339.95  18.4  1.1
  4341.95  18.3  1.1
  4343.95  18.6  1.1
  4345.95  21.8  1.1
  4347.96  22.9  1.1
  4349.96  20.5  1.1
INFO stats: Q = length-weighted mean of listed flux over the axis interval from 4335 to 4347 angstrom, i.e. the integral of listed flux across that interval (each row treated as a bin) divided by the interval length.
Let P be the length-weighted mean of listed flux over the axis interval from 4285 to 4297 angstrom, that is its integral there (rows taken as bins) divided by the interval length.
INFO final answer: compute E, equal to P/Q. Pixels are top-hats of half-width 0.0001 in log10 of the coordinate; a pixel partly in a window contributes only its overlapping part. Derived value 0.81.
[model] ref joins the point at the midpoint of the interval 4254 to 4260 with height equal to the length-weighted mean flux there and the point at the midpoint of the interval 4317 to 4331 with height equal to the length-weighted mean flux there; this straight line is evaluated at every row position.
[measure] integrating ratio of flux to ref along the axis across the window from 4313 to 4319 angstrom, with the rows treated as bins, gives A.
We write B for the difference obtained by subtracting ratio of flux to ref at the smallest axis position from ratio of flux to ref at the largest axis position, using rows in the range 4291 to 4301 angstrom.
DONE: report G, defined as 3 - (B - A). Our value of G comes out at 9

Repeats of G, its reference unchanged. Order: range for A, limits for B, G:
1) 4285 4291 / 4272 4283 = 8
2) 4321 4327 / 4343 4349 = 8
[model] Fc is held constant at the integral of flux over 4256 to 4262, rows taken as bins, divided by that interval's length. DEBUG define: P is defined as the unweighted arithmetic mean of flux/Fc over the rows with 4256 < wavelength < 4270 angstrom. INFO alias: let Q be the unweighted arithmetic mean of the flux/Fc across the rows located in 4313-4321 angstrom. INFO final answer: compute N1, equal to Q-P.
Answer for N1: 0.1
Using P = 1.03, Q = 1.12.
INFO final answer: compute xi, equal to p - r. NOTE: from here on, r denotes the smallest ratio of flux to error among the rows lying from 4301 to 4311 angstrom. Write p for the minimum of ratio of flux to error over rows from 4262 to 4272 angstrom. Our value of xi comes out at 3.5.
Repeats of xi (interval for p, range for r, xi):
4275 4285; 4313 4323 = 0.3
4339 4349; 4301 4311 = 6.7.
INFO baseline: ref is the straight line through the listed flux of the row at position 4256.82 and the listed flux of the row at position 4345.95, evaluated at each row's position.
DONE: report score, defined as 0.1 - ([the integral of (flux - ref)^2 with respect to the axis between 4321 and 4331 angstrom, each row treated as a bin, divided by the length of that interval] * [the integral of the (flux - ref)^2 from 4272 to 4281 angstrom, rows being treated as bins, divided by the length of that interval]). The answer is -17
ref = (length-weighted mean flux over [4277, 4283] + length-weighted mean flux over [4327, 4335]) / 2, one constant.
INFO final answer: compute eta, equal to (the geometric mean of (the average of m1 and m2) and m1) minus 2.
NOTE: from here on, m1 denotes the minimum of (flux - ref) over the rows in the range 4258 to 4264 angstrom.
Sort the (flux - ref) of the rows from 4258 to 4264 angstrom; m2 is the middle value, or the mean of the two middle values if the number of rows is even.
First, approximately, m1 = -2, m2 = -2.1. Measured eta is 0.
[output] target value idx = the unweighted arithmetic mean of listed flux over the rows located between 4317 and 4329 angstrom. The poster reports 19.5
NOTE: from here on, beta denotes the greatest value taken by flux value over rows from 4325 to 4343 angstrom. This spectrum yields 21.9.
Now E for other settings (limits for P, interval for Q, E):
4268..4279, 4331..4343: 0.85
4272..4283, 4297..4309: 1.37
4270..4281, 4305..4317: 1.14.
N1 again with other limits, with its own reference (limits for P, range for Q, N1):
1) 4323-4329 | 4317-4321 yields 0.1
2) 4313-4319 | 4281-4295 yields -0.2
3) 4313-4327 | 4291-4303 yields -0.2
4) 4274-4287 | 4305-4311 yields -0.3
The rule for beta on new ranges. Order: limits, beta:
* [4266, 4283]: 20.1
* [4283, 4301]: 17.3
